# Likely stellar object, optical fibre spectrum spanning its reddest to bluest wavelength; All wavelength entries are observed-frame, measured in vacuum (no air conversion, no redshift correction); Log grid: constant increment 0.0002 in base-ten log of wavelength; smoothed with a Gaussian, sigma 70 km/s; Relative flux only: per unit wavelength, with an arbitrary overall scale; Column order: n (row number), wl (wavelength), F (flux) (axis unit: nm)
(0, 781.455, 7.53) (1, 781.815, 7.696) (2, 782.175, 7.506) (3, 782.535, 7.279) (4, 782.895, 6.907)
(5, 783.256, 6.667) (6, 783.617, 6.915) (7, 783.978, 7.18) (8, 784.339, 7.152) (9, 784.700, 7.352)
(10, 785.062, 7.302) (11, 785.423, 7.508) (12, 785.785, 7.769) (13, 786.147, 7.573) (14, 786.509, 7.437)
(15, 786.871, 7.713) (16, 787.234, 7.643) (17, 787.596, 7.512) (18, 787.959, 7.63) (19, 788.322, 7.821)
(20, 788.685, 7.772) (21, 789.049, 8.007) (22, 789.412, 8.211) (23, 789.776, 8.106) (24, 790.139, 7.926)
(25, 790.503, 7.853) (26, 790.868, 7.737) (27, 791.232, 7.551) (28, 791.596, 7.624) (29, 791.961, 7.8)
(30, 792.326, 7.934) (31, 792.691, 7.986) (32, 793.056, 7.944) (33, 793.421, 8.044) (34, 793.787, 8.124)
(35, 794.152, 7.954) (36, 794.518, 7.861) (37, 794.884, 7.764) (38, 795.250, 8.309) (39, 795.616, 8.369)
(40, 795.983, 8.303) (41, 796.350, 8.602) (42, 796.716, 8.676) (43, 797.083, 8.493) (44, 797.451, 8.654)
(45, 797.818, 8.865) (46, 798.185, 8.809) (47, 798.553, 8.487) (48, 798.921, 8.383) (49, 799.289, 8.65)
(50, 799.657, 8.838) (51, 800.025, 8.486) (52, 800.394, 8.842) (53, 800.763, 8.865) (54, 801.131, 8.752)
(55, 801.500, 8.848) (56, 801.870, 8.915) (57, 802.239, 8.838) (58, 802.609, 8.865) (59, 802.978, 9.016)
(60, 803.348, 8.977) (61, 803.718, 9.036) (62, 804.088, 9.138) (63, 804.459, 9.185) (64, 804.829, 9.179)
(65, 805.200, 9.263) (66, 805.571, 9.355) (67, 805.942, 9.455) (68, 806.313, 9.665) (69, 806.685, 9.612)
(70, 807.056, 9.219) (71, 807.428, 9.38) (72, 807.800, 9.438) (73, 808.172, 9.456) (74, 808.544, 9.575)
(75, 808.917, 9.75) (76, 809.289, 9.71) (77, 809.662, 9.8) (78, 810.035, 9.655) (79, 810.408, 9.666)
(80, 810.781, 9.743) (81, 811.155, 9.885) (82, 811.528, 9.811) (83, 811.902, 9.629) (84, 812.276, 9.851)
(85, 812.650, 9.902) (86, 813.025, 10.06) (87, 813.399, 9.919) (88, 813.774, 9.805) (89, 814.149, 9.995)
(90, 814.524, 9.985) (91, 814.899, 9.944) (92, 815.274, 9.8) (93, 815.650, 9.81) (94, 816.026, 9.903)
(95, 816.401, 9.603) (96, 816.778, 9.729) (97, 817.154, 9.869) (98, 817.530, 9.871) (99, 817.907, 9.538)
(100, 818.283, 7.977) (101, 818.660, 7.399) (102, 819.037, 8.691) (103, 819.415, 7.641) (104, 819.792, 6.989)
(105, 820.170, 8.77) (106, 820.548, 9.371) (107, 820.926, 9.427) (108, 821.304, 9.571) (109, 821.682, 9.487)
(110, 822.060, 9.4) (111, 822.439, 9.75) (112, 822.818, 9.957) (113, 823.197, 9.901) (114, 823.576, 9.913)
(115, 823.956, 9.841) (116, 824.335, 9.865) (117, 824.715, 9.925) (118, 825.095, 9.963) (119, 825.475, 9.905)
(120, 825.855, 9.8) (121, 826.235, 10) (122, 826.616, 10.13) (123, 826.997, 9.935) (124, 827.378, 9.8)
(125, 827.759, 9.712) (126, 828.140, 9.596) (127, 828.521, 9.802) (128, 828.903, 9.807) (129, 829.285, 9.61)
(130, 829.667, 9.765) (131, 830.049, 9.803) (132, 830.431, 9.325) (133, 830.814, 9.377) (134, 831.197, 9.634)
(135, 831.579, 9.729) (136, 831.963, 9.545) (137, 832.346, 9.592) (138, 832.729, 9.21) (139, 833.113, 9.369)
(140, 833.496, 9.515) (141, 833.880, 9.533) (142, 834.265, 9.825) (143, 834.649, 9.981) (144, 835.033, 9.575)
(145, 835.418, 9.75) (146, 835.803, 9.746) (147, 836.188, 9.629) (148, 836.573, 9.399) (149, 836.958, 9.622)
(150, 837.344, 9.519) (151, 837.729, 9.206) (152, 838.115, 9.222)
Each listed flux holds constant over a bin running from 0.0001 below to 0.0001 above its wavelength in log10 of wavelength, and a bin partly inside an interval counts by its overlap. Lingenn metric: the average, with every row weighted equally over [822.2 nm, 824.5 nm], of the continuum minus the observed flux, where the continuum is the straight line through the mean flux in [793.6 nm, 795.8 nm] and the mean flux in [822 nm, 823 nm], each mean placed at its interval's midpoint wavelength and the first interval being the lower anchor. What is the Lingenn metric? -0.1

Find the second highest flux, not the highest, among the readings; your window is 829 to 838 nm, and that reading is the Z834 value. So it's 9.825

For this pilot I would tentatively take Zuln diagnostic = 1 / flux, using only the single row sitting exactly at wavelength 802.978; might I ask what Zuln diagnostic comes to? 0.111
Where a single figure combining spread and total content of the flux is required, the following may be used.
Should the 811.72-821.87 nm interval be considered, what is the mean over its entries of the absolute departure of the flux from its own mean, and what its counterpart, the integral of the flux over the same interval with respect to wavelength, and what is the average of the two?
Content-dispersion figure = 48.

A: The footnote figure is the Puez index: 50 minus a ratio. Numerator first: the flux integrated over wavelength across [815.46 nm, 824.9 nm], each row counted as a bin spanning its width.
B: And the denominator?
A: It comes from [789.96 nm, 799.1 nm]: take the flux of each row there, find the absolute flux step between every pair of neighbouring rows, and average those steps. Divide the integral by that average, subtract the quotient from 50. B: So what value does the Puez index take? -556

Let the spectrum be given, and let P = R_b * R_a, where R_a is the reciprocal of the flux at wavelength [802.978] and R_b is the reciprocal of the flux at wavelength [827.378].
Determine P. 0.0113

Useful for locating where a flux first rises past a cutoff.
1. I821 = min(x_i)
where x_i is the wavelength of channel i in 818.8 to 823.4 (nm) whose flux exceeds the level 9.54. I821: 821.304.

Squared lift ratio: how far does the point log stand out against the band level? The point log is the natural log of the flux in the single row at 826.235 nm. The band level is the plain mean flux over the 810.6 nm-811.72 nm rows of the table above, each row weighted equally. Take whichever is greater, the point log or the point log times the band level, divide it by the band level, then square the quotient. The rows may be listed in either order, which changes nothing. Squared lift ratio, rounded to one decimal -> 5.3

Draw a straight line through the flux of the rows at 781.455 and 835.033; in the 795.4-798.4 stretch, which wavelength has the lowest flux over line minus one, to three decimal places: 795.983 nm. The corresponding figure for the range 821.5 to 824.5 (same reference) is 822.060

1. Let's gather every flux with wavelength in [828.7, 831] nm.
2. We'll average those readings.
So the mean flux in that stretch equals 9.61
